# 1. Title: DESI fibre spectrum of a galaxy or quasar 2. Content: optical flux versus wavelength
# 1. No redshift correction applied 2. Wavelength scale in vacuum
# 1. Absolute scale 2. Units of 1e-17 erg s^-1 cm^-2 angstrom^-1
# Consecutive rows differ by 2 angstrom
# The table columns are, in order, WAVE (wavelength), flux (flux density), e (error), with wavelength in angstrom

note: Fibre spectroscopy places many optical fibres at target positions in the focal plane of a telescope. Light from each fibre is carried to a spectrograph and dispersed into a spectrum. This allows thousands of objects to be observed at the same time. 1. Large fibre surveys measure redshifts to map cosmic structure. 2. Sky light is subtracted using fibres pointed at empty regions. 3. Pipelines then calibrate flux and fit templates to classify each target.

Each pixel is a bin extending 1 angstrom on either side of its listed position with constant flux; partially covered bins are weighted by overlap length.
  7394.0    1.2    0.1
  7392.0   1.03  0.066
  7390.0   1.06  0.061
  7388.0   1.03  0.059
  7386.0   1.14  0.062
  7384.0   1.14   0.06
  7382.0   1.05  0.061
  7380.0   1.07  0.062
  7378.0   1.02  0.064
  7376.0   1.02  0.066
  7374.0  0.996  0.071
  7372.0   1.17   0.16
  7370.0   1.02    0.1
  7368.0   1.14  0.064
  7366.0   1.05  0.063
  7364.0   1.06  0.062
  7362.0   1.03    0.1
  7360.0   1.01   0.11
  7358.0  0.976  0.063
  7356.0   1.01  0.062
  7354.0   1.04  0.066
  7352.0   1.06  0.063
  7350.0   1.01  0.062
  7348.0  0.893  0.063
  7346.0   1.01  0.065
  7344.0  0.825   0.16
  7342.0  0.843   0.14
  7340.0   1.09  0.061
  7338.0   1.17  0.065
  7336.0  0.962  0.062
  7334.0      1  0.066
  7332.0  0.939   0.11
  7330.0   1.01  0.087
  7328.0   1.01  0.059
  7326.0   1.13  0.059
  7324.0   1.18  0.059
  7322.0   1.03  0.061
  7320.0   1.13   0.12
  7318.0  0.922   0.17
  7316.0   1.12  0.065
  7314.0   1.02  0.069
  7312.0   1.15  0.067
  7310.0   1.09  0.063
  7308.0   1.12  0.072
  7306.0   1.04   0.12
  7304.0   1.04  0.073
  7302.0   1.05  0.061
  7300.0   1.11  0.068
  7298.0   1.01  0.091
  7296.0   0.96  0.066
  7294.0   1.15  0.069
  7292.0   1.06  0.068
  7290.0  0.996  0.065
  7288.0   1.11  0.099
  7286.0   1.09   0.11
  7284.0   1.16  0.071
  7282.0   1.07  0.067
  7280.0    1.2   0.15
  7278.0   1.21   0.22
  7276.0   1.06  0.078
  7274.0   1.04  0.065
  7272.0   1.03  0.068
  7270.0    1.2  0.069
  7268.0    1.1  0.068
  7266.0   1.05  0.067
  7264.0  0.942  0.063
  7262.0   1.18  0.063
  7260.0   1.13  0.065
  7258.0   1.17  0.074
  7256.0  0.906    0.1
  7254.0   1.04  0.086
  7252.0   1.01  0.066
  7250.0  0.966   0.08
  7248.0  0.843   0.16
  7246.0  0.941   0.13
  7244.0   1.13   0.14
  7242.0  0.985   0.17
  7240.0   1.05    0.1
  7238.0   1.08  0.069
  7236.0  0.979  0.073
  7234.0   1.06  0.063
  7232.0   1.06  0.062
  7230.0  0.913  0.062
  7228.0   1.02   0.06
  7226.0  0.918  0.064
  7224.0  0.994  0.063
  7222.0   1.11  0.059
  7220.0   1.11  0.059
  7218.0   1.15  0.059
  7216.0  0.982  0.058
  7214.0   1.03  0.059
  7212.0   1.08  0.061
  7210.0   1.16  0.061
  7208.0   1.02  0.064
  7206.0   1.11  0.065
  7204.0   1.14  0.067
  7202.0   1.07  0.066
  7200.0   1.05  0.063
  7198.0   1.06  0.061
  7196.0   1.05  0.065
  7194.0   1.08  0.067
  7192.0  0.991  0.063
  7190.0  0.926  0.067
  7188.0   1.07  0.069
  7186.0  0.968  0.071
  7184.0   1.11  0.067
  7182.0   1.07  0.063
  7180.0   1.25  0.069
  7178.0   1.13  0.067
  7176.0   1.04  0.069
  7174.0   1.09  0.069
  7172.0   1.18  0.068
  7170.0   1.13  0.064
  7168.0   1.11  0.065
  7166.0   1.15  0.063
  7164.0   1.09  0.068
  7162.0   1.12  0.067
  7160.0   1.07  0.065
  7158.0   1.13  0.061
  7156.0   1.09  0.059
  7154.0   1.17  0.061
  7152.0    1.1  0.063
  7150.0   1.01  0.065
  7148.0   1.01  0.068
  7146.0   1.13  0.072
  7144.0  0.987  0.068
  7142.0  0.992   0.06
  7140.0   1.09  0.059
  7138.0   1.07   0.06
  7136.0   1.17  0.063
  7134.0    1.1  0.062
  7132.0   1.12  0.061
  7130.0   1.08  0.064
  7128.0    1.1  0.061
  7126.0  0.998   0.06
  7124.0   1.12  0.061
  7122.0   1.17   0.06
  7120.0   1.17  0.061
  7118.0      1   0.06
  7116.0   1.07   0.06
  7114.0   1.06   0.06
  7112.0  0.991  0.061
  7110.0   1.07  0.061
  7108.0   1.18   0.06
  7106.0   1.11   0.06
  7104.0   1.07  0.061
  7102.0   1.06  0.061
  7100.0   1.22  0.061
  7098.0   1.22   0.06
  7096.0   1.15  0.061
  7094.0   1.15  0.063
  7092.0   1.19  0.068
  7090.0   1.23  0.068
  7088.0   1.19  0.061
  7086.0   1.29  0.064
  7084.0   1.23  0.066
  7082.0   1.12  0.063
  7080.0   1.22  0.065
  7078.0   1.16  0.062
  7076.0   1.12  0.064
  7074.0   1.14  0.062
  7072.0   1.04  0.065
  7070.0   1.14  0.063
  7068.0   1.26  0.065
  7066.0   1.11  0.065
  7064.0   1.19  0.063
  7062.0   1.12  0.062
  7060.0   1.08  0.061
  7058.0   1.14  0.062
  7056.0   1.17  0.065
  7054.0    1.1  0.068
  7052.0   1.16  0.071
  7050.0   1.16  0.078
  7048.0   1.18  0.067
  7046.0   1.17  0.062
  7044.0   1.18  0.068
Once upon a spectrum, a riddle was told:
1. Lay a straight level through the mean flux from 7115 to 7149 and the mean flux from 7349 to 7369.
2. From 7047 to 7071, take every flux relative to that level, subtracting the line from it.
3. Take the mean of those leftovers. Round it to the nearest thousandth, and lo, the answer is 0.056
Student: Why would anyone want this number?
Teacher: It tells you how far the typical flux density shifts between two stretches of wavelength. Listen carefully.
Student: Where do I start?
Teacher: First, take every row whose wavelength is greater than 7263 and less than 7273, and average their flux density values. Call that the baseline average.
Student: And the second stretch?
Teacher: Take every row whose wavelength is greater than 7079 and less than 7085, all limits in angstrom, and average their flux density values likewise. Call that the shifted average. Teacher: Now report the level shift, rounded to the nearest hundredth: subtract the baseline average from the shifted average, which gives 0.13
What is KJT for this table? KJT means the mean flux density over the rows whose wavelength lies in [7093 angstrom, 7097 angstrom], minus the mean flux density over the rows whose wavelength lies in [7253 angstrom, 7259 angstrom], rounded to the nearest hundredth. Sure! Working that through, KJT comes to 0.11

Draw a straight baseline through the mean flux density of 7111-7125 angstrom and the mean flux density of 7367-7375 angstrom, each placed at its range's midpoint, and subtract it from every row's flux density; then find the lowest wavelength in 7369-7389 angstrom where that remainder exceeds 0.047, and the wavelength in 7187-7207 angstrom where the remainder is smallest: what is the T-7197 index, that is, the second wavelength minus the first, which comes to -182 angstrom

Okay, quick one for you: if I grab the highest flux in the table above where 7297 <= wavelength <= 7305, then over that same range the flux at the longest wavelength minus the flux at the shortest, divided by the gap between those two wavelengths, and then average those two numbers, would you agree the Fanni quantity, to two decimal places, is 0.56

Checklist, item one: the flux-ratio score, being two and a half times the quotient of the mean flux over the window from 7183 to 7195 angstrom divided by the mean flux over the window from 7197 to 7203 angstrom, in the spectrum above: 2.42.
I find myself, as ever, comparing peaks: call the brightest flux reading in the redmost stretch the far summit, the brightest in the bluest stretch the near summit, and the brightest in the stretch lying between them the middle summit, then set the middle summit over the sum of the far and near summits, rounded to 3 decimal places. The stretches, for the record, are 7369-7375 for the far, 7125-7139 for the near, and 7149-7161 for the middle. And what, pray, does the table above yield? 0.500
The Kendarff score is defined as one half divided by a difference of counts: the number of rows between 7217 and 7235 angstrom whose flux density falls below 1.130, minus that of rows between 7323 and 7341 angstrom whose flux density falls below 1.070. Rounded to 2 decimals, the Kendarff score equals 0.17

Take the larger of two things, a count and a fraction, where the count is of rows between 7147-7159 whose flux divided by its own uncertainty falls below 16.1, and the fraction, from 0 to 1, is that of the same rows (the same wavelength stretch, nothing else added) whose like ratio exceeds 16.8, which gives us 2.0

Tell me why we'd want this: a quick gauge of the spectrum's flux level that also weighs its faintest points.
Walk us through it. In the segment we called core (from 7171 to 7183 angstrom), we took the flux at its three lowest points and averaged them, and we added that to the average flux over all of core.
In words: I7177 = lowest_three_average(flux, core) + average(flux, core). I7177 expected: 2.19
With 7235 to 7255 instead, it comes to 1.92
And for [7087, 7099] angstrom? 2.35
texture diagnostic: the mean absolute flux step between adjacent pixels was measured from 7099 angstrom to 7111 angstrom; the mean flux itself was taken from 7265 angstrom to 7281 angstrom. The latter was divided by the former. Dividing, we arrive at 14.2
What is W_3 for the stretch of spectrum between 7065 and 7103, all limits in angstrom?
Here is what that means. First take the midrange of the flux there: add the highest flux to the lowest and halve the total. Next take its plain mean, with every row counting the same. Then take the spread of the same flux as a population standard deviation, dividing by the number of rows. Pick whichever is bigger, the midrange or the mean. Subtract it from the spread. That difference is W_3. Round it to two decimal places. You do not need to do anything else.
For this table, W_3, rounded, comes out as -1.11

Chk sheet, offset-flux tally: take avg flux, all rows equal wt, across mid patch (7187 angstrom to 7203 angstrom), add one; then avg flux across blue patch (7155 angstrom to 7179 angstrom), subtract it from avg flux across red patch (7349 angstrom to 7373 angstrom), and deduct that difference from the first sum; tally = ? 2.10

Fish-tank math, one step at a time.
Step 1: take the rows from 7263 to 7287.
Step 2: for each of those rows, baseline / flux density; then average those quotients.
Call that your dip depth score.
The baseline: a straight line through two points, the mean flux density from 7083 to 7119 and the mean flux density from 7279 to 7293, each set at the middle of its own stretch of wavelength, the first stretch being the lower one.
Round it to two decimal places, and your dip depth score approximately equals 1.01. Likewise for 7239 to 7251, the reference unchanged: 1.13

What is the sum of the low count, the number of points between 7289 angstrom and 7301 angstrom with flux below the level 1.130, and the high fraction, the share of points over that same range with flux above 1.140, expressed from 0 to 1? 5.17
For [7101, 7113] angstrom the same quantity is 5.17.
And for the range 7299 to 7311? 6.00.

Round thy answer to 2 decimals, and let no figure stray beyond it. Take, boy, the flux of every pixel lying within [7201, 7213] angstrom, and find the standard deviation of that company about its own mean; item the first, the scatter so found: 0.05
